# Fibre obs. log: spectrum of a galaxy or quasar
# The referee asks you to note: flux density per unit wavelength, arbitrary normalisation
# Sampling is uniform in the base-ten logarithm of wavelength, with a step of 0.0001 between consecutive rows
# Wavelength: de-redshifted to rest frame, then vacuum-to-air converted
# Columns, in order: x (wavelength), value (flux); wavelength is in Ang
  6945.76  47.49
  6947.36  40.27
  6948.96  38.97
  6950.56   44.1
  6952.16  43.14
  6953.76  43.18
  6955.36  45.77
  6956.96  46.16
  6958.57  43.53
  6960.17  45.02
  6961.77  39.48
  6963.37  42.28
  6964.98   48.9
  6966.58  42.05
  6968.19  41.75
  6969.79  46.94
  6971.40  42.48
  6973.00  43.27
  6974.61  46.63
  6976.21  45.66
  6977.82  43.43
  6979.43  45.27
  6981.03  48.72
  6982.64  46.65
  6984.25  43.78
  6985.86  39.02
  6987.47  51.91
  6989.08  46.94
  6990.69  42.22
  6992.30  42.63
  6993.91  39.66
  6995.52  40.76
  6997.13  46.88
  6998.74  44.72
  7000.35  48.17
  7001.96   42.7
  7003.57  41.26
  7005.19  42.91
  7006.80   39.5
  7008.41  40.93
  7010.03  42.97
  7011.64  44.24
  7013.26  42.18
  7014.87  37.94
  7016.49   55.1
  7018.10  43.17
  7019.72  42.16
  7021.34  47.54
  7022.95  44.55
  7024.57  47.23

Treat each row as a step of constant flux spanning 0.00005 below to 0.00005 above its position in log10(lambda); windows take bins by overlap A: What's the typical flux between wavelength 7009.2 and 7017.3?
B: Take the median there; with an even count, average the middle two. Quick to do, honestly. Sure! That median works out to 43.0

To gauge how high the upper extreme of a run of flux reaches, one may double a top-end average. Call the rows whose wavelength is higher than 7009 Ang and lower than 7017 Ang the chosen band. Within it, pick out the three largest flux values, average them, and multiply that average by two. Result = 94.9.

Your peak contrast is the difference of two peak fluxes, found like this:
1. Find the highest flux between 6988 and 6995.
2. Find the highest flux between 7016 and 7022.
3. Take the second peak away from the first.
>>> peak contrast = -8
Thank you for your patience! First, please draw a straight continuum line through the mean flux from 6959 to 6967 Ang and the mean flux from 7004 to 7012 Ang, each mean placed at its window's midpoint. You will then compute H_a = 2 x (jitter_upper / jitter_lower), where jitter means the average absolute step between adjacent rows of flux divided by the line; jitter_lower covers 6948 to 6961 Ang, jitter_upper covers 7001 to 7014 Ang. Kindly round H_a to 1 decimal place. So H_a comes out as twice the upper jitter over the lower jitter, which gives 2.1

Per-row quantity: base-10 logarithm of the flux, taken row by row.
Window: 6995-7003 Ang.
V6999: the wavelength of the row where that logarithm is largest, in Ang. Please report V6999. 7000.35 Ang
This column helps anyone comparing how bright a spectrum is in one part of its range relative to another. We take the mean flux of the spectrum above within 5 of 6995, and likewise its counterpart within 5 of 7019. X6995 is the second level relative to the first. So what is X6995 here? 1.05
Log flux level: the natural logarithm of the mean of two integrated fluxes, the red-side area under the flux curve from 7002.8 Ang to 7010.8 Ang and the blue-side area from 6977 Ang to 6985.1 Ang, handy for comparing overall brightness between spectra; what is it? 5.86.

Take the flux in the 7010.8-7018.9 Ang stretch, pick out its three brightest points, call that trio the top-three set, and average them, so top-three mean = 47.5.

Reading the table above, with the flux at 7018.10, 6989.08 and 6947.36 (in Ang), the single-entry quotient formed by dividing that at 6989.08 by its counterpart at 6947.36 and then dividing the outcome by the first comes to 0.0270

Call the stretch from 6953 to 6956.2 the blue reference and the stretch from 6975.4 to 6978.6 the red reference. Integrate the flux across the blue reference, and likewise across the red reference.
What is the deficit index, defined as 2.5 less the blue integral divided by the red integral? 1.50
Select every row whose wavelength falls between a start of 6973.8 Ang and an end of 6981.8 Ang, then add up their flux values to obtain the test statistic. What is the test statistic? 230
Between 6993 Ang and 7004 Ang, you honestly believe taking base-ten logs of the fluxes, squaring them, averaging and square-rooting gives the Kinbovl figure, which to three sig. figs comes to 1.64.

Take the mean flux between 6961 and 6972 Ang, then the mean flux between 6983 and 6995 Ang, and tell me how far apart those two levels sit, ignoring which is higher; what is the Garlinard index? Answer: 0.3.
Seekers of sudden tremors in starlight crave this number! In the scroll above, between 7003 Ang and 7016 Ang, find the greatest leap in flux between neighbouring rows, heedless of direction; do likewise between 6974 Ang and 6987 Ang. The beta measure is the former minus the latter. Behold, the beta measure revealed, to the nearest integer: -1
